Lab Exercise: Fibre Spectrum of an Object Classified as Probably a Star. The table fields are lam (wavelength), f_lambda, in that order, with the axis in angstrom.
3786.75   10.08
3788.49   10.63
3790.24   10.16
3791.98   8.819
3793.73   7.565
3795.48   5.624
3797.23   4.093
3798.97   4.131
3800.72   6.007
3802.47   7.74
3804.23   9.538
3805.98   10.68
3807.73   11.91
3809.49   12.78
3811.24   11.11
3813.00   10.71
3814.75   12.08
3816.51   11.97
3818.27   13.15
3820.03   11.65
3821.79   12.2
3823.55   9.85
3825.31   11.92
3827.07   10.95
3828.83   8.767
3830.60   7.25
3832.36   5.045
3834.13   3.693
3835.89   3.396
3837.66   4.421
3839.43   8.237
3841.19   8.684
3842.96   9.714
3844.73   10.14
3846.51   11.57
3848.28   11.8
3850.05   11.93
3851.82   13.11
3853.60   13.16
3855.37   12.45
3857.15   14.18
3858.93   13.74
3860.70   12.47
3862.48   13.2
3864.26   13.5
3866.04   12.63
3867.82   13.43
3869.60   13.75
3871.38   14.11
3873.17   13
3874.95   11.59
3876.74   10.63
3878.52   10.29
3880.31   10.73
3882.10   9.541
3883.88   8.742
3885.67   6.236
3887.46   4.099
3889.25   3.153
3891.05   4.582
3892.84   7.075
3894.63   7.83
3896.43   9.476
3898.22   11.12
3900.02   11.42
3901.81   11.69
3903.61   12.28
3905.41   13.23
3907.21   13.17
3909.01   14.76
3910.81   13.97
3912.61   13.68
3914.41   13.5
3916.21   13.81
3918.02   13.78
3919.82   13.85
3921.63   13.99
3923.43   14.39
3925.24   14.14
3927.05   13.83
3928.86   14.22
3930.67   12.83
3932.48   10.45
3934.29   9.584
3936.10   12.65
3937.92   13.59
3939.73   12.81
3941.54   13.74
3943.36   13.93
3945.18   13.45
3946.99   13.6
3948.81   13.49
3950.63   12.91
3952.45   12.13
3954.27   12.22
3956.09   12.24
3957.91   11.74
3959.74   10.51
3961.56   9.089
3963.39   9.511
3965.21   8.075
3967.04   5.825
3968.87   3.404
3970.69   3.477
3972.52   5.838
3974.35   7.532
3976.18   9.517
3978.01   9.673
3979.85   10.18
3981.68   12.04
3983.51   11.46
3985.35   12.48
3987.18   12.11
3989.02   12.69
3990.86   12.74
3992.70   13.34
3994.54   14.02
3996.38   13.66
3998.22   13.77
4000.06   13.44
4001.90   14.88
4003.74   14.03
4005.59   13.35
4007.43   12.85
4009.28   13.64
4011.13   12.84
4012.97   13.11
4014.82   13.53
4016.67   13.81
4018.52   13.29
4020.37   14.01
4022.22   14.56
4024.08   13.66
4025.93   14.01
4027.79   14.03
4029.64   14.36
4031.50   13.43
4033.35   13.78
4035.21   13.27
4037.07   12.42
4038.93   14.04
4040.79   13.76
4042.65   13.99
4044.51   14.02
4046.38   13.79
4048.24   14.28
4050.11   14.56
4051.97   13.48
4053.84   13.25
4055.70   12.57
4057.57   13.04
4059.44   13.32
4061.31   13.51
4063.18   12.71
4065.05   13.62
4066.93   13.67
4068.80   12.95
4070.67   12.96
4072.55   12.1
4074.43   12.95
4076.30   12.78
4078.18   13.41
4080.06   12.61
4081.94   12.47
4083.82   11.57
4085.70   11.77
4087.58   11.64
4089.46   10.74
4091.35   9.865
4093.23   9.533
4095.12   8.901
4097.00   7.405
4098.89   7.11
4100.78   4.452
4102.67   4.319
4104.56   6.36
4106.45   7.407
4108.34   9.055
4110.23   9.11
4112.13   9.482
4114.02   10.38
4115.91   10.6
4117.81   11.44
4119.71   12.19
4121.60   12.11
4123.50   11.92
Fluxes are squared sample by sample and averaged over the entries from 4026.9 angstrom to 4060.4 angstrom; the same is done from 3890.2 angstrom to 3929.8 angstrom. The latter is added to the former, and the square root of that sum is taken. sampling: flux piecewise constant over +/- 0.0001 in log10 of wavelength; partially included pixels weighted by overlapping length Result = 18.5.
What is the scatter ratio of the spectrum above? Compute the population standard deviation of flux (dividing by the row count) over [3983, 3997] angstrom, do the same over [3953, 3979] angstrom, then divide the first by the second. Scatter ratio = 0.28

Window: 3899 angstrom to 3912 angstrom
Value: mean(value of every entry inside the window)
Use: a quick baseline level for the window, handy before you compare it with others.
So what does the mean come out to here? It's 12.9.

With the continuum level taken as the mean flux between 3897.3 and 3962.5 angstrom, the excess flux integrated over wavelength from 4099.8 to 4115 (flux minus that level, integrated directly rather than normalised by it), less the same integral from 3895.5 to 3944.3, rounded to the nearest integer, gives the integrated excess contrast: -86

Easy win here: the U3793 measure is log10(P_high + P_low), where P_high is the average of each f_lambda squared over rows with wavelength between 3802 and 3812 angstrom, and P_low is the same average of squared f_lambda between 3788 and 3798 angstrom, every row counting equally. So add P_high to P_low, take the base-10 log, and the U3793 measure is 2.26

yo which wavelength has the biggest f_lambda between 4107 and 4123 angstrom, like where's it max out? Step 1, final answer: 4119.71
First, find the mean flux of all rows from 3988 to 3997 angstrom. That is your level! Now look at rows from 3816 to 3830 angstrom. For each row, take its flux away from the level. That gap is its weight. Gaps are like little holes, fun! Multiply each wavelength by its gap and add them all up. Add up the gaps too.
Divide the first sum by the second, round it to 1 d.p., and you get 3824.6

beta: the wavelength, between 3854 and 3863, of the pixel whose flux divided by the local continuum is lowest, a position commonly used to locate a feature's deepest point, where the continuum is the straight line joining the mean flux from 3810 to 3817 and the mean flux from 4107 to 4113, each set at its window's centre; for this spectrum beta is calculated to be 3855.37 angstrom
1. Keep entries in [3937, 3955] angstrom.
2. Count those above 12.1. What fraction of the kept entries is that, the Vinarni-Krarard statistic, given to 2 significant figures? 1.0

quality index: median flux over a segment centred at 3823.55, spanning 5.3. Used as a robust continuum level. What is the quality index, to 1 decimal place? 11.9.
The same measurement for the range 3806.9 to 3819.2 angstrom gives 12.0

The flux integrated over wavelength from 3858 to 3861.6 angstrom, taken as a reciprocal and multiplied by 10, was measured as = 0.21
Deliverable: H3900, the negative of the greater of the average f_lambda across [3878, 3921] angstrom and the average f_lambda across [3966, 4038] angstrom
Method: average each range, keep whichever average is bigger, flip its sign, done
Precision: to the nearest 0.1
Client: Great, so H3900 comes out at -12.1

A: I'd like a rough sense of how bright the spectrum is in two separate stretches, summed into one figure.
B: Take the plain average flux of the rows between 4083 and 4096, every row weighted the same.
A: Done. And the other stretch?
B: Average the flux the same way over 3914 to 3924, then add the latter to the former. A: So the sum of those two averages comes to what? 24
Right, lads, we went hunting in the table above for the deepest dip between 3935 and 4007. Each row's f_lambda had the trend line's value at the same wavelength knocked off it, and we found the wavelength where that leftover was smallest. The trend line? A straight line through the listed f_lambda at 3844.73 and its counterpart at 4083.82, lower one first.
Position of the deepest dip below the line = 3968.87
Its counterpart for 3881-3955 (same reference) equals 3889.25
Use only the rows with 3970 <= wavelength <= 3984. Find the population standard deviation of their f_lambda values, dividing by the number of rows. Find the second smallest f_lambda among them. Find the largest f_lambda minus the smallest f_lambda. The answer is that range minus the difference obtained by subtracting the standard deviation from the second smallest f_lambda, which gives 5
